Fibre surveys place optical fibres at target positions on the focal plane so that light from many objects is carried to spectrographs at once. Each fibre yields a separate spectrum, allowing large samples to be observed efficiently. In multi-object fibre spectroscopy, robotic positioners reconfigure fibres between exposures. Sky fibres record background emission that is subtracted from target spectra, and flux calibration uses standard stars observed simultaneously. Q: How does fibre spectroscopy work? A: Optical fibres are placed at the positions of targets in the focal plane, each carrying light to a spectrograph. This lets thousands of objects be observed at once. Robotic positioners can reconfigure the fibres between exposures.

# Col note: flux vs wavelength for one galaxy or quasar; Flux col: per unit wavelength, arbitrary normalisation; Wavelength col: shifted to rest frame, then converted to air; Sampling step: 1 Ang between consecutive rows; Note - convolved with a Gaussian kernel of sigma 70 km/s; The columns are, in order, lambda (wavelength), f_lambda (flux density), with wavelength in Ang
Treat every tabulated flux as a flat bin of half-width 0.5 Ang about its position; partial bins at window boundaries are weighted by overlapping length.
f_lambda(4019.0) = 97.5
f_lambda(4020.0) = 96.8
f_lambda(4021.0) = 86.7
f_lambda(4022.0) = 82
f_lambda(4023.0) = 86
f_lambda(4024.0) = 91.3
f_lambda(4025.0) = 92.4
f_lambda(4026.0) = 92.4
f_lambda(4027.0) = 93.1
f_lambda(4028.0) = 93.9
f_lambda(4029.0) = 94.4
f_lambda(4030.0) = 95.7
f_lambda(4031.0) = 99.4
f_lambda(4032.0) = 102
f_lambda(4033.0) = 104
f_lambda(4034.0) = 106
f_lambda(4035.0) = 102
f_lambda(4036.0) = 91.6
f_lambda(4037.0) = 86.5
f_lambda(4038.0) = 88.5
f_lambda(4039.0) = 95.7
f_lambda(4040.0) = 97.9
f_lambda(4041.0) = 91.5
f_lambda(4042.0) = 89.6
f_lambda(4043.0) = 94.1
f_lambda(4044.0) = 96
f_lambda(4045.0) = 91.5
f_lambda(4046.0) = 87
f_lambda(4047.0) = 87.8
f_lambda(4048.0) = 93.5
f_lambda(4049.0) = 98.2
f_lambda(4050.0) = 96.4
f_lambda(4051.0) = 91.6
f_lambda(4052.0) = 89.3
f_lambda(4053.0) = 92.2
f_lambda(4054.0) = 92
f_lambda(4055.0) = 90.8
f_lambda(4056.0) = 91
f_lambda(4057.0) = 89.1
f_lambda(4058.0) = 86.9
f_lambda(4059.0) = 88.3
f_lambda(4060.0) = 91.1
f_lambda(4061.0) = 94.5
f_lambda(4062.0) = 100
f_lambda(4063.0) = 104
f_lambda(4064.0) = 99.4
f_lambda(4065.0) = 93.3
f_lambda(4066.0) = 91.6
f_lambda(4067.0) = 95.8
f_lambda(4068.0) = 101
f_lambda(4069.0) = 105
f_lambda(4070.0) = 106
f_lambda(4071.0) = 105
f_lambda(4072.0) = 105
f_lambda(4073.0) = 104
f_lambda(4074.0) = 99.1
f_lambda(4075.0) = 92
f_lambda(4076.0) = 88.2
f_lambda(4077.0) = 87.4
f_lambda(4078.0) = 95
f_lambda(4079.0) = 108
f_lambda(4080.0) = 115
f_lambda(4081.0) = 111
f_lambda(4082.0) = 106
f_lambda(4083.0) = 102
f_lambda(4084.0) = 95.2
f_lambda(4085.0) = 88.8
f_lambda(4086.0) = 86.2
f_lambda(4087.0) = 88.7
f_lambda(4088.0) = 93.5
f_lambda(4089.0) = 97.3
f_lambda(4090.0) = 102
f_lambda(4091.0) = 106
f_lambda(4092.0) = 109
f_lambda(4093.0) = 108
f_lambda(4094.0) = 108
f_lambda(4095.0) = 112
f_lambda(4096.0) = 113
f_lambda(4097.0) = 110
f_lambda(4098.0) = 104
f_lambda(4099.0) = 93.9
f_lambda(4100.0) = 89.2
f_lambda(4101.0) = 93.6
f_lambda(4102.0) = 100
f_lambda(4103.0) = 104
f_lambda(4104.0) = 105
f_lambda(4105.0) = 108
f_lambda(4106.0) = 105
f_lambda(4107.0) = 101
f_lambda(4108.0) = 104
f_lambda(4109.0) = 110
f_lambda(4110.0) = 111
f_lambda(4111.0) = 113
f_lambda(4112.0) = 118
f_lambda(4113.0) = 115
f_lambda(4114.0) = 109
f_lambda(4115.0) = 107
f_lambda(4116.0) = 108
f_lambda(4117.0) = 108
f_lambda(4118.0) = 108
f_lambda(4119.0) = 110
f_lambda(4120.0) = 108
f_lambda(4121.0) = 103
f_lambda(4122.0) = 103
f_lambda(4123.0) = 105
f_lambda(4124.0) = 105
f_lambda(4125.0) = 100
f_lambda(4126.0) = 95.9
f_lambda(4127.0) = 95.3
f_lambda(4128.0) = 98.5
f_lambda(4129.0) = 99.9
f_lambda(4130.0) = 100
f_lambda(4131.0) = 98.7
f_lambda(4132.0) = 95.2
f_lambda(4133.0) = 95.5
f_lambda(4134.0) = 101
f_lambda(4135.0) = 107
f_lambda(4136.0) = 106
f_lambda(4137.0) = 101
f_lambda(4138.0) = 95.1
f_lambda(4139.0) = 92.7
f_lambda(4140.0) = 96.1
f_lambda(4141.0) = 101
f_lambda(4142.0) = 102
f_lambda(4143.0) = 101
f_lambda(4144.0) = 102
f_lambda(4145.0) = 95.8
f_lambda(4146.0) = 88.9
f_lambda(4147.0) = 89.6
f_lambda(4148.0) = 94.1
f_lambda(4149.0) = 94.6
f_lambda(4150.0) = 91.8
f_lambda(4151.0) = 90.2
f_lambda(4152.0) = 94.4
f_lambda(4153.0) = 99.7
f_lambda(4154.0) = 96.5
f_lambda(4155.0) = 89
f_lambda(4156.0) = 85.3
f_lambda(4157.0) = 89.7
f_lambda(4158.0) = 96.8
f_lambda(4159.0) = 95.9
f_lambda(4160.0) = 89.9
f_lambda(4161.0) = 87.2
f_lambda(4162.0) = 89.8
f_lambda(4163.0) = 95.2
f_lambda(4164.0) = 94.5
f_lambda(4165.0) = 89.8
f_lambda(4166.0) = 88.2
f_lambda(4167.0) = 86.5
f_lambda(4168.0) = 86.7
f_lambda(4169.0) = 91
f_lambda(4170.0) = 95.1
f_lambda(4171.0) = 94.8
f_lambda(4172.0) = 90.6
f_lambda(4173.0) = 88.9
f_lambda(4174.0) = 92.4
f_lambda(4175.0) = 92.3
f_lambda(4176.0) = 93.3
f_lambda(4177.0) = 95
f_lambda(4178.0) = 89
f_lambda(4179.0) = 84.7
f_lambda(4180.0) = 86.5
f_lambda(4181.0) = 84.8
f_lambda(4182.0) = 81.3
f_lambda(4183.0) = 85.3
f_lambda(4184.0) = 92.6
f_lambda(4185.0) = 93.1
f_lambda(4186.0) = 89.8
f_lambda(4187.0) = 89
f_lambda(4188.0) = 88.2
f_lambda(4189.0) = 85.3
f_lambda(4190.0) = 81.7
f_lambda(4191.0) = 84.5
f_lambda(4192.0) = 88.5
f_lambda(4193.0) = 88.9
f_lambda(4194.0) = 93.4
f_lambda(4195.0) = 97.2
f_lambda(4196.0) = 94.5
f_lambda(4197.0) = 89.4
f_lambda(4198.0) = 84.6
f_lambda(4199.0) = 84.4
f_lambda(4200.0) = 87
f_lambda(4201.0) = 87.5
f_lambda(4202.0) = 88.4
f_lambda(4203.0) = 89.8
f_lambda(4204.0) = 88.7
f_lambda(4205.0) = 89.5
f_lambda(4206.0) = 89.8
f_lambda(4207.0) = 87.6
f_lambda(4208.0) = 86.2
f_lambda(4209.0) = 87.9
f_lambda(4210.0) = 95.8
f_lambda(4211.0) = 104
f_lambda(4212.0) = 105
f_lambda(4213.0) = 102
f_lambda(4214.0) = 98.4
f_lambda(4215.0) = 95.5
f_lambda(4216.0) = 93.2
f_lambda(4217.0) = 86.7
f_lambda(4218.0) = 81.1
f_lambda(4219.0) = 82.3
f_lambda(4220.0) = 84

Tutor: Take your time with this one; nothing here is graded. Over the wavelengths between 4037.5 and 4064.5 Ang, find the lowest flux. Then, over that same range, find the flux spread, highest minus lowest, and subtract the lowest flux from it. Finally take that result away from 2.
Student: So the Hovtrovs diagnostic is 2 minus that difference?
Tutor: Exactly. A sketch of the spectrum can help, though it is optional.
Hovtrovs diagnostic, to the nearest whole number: 72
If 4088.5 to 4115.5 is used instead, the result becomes 62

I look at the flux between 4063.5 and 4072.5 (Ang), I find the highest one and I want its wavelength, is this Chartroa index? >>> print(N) 4070.0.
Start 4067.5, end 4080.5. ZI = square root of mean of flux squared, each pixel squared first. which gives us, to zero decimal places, 101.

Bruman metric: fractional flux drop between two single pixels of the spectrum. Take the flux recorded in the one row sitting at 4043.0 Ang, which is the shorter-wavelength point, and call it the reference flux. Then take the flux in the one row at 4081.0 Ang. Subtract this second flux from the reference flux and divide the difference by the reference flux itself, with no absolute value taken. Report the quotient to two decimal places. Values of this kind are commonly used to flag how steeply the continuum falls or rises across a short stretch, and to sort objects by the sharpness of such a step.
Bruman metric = -0.18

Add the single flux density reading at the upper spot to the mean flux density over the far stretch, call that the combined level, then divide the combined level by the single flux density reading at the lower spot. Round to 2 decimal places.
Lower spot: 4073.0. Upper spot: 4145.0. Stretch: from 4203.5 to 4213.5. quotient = 1.82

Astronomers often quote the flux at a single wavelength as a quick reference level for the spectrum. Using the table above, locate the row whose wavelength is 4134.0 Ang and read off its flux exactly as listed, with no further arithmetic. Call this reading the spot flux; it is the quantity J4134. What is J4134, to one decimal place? 101.0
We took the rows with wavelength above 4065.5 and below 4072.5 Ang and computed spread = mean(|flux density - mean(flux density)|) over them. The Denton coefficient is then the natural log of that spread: 1.50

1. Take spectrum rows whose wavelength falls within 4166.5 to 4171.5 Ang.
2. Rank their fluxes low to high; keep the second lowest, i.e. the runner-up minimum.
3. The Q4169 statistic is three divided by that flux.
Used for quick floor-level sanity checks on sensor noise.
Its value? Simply 0.0346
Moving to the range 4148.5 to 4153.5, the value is 0.0327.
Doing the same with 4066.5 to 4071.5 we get 0.0297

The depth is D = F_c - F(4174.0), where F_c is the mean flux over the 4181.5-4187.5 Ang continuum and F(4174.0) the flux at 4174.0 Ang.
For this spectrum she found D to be -3.9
